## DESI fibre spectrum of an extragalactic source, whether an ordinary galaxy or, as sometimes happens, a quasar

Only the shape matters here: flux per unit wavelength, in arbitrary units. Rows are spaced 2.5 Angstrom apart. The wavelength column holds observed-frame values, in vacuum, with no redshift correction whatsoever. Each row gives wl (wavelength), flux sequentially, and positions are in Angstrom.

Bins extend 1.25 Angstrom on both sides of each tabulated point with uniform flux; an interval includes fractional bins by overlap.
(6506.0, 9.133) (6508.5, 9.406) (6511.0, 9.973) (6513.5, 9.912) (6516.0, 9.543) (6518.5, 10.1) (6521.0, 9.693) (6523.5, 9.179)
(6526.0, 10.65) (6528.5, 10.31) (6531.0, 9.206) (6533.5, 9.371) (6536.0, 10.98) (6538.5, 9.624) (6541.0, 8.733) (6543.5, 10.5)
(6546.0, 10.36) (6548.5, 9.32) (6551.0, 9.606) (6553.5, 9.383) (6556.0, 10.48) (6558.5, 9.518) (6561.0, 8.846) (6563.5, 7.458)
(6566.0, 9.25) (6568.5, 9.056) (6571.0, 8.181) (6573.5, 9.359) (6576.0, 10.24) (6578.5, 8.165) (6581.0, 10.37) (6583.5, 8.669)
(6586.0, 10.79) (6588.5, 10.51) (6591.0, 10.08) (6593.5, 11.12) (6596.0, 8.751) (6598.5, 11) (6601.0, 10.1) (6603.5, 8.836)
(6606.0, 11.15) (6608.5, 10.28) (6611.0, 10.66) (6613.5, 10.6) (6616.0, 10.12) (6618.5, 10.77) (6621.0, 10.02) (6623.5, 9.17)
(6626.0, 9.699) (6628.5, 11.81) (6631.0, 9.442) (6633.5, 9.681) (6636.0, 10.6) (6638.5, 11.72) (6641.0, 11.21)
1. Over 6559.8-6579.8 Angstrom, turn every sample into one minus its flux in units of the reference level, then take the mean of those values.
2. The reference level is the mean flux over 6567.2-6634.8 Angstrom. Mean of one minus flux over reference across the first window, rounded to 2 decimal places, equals 0.11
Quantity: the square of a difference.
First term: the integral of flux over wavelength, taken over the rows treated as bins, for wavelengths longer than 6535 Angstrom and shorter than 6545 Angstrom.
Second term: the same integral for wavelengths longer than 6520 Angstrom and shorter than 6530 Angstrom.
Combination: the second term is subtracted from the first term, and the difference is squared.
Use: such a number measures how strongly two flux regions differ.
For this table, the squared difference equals 0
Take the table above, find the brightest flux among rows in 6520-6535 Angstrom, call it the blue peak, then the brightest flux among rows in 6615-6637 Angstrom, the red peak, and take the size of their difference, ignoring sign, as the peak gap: 1.2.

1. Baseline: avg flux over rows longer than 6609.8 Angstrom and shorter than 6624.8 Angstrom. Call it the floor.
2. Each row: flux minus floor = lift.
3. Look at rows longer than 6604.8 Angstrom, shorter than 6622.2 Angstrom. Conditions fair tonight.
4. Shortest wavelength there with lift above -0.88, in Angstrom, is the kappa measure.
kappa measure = 6606.0 Angstrom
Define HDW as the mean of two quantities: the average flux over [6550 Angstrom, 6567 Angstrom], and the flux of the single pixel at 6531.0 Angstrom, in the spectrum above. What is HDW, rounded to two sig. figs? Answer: 9.2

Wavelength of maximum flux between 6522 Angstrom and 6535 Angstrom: 6526.0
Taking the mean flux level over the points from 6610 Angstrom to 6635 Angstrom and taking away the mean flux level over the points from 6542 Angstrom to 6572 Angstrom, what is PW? 0.9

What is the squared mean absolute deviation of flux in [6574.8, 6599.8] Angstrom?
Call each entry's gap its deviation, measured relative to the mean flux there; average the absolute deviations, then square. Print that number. 0.75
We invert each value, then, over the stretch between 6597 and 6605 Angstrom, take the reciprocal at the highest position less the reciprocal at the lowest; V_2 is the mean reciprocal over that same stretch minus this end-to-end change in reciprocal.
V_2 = 0.079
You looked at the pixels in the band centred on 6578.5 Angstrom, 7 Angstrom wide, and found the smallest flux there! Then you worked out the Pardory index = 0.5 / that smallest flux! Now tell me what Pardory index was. 0.0612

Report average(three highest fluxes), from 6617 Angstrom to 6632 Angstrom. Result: 10.9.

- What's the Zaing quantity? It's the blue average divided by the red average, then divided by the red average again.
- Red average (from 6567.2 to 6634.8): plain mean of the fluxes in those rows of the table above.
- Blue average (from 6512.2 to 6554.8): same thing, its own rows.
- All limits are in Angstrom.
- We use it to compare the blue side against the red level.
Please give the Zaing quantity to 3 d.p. 0.099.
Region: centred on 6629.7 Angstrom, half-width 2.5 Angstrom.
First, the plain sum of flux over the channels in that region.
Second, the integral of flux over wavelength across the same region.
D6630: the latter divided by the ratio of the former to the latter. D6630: 133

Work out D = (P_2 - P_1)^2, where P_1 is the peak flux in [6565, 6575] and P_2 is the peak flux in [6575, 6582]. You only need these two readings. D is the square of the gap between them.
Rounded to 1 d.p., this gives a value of 1.0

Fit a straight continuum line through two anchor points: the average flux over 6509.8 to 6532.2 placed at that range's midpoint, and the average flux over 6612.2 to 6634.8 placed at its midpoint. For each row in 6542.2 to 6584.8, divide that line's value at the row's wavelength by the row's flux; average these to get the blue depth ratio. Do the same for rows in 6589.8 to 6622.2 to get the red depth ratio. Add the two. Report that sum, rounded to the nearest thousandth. 2.066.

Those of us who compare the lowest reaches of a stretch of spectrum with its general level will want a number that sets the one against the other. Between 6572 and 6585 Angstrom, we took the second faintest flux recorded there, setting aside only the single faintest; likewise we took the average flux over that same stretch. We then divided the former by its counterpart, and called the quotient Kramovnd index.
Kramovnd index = 0.926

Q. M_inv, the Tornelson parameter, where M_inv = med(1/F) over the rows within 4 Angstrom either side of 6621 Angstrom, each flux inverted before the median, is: 0.100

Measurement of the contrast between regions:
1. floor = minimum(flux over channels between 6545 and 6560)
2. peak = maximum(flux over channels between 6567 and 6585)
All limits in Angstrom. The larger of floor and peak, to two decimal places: 10.37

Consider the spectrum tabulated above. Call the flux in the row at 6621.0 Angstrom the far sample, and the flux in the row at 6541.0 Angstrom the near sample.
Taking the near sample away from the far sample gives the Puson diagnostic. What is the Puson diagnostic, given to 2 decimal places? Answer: 1.29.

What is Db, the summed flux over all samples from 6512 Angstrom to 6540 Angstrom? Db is 109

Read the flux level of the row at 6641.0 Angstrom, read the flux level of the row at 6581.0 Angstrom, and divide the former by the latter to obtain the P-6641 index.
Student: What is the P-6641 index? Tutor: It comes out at 1.08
